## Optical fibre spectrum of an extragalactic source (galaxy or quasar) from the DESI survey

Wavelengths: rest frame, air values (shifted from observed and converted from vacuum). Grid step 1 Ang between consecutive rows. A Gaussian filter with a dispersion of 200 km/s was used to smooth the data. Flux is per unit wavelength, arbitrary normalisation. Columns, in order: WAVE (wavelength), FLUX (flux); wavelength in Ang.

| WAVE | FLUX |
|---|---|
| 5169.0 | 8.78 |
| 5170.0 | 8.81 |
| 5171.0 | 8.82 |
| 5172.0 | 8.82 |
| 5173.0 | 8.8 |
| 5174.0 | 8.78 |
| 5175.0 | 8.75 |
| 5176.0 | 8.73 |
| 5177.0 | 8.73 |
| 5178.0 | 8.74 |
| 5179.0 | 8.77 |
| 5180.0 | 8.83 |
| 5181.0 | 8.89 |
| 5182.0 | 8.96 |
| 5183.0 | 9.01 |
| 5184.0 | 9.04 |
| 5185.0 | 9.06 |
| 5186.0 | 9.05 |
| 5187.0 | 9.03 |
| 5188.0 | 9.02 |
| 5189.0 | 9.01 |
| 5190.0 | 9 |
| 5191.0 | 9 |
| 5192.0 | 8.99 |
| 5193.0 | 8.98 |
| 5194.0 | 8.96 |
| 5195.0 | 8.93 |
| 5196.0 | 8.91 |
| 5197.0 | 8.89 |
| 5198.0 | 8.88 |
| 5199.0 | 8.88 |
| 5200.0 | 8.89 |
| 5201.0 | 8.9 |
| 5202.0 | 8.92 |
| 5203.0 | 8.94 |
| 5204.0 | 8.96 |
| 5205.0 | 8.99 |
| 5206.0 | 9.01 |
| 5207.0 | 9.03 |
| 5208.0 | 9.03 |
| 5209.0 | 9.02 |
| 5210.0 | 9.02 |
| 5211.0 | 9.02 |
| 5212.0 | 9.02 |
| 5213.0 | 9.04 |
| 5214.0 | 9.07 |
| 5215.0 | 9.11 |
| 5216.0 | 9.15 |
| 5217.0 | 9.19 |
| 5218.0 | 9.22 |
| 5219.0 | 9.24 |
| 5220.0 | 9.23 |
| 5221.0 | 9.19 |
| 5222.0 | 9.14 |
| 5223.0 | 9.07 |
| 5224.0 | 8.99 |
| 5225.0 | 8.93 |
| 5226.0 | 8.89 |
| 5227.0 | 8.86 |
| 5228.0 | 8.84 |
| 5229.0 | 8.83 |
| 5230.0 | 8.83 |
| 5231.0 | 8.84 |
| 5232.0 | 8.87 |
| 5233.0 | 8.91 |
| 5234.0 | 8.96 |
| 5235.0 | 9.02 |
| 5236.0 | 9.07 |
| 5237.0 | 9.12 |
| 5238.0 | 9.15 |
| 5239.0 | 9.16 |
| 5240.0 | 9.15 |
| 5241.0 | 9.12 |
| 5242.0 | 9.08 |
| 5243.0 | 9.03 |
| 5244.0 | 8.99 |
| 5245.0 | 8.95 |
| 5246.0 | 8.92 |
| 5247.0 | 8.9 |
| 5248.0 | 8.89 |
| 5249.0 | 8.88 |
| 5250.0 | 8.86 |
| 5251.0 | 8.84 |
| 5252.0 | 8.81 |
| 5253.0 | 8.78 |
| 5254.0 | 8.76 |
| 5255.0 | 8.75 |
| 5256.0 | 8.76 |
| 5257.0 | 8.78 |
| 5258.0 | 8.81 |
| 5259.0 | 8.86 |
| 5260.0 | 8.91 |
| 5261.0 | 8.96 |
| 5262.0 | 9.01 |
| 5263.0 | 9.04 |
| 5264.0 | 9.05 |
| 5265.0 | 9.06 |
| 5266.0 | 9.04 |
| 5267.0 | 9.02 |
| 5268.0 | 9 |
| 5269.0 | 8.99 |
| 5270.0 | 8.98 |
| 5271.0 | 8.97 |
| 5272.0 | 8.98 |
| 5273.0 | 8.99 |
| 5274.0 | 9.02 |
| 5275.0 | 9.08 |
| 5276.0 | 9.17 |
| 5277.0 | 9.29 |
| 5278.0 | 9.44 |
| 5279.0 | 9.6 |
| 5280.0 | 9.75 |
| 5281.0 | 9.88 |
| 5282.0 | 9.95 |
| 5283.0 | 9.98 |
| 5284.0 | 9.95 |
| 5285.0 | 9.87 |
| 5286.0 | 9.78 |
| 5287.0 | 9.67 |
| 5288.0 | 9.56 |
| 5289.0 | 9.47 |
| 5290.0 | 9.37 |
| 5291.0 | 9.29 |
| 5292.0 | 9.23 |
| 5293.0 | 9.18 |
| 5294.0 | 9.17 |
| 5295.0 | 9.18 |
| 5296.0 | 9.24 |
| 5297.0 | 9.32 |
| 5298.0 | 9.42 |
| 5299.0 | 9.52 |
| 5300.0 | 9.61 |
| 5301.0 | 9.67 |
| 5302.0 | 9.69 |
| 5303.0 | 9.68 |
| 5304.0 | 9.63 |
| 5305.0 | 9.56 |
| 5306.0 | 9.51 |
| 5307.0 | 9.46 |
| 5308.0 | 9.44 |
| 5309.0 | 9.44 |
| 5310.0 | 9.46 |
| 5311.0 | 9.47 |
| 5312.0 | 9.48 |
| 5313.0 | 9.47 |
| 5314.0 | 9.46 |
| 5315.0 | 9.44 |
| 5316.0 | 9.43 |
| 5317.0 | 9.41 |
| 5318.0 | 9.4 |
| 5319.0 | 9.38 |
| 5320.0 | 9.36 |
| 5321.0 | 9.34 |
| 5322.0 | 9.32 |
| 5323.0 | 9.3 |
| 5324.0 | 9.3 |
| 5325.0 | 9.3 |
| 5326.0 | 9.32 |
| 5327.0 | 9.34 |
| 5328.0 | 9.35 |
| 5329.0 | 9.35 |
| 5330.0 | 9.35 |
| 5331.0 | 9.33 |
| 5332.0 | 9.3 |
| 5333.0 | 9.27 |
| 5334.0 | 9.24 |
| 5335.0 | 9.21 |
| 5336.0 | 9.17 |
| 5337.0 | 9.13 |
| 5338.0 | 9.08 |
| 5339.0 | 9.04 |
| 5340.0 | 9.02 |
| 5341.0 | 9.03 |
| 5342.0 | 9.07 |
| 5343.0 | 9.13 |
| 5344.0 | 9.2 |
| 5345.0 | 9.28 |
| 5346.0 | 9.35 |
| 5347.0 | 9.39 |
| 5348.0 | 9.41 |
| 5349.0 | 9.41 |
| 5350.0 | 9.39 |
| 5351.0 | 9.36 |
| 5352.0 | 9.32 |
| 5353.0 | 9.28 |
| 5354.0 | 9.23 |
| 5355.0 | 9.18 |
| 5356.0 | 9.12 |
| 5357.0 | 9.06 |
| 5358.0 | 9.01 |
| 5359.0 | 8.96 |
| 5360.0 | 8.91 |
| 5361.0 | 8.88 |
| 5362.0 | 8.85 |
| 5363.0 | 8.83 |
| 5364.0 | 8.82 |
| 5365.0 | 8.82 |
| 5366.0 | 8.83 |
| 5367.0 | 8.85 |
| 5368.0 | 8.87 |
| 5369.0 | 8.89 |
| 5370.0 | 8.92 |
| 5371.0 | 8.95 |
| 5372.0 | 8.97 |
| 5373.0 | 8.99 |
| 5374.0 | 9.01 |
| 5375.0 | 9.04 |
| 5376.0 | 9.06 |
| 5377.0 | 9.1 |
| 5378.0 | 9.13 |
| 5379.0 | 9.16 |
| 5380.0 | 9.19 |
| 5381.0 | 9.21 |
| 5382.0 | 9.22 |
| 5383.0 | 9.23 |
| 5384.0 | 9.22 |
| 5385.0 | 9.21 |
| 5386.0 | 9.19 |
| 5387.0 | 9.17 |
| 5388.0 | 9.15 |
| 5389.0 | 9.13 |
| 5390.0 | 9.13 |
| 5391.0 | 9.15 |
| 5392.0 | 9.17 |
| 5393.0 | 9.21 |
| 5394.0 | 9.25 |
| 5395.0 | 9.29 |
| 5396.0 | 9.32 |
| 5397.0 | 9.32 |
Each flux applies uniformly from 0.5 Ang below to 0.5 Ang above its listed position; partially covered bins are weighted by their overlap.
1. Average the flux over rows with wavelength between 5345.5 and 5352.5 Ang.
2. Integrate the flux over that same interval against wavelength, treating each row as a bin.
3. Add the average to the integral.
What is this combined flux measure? 75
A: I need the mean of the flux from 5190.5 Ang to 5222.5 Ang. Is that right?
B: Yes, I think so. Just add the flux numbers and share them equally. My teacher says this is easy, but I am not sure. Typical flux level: 9.02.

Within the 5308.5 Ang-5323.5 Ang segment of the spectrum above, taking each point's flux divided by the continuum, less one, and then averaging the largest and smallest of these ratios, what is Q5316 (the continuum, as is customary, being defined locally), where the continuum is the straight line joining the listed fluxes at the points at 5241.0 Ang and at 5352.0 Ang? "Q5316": 0.014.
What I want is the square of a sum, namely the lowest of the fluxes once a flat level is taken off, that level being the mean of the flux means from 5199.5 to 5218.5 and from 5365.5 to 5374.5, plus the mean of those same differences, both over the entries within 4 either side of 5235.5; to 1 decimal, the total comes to 0.0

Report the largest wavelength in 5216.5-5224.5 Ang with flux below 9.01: 5224.0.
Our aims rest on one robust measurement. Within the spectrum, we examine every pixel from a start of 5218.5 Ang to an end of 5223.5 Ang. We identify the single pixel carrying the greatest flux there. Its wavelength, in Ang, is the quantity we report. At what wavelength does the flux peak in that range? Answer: 5219.0 Ang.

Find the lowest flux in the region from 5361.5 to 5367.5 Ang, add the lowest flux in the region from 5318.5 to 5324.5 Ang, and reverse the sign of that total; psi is -18.1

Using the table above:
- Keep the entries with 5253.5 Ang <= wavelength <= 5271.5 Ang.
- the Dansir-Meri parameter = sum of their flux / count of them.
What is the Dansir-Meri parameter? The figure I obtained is 8.93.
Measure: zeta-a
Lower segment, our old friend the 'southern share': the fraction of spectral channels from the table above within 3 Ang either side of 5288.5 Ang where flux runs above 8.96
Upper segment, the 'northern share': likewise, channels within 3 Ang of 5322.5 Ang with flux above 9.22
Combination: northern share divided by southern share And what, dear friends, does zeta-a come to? 1.0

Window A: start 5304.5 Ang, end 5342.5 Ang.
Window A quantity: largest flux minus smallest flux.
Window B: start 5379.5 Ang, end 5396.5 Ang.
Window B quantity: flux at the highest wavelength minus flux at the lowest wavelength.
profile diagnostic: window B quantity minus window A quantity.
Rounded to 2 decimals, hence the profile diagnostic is -0.41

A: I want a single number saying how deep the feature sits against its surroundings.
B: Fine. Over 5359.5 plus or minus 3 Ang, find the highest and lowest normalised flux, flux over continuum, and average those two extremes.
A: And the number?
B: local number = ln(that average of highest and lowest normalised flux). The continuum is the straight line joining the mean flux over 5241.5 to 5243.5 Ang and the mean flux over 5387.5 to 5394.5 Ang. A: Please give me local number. -0.021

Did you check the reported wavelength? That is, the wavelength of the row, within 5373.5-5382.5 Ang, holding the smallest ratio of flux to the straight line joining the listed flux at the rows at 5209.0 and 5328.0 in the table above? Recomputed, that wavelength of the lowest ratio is 5374.0 Ang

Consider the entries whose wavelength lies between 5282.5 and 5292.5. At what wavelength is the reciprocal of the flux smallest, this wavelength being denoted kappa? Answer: 5283.0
